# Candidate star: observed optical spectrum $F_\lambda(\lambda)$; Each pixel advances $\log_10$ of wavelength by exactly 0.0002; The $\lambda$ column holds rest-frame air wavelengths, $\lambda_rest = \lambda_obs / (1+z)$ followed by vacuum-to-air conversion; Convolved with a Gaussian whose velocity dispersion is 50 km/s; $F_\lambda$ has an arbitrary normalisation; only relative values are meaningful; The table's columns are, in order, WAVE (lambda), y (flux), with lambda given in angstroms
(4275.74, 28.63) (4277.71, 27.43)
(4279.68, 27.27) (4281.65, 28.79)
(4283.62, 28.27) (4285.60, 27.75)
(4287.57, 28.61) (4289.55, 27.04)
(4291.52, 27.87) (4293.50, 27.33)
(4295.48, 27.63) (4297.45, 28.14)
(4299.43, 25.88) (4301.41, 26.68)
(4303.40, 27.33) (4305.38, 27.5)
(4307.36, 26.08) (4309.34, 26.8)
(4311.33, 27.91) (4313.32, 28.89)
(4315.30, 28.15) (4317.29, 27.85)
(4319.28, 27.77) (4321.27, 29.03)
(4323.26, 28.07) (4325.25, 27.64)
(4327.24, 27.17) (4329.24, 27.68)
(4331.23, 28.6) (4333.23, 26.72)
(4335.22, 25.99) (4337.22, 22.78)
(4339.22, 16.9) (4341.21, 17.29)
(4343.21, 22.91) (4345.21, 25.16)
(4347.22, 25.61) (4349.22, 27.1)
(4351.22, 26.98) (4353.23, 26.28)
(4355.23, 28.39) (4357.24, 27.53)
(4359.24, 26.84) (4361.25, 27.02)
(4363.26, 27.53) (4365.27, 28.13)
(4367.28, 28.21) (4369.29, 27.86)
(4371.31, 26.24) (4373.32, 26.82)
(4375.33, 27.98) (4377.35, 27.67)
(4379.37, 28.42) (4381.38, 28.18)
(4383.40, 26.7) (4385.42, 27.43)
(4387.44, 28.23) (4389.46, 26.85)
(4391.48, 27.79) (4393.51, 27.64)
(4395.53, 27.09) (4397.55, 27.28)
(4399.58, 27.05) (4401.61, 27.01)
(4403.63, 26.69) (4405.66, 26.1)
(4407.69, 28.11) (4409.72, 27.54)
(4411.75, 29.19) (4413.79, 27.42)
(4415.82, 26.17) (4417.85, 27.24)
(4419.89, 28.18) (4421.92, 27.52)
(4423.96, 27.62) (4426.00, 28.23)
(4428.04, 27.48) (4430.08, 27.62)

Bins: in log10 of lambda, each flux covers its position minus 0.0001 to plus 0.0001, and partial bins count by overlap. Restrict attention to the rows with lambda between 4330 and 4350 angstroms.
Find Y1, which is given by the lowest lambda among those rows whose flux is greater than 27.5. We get 4331.23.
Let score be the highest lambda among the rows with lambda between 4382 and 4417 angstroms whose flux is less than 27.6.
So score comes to 4415.82 angstroms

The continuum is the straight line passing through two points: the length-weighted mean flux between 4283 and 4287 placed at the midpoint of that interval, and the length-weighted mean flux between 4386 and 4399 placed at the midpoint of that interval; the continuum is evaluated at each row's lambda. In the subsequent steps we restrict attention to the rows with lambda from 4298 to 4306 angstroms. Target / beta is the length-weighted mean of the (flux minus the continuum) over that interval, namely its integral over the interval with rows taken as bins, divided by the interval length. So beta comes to -1.1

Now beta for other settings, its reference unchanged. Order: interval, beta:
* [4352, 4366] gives -0.3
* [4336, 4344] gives -7.7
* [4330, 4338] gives -1.6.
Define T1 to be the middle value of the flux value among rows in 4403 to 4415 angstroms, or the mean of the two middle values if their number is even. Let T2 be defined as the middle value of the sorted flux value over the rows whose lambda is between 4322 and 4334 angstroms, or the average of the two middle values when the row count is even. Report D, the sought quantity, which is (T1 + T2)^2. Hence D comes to 3040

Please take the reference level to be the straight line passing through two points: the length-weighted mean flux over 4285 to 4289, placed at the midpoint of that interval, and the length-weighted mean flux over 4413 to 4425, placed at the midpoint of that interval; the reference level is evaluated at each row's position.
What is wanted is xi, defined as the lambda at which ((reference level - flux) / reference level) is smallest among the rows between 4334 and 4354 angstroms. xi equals 4349.22 angstroms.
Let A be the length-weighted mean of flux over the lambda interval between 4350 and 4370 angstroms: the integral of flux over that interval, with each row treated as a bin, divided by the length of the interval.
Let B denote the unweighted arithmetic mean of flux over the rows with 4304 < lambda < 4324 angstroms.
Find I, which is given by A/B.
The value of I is 0.99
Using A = 27.47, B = 27.8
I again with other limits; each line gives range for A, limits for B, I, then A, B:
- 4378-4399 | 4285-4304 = 1.00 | 27.55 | 27.4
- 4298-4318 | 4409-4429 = 0.99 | 27.31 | 27.7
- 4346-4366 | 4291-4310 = 1.00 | 27.10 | 27.1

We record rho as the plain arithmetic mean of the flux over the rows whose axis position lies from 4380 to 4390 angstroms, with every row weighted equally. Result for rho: 27.5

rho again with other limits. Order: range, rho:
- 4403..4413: 27.5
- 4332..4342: 21.9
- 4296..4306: 27.1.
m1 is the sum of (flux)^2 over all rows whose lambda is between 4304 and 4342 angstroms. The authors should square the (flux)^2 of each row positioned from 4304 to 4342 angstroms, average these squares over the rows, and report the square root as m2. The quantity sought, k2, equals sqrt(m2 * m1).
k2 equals 3093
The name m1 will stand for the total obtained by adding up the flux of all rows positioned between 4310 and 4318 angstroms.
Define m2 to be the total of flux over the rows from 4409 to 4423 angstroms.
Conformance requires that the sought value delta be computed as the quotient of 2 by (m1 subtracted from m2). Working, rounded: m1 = 113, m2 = 193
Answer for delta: 0.02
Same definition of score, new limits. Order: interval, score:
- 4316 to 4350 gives 4349.22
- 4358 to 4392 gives 4389.46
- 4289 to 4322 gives 4309.34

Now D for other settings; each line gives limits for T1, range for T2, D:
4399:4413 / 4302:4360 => 2940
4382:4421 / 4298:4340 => 3001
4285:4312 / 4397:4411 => 2966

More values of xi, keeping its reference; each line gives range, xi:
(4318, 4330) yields 4321.27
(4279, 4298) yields 4281.65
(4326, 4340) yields 4331.23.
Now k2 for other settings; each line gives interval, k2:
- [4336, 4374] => 2930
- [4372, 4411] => 3276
